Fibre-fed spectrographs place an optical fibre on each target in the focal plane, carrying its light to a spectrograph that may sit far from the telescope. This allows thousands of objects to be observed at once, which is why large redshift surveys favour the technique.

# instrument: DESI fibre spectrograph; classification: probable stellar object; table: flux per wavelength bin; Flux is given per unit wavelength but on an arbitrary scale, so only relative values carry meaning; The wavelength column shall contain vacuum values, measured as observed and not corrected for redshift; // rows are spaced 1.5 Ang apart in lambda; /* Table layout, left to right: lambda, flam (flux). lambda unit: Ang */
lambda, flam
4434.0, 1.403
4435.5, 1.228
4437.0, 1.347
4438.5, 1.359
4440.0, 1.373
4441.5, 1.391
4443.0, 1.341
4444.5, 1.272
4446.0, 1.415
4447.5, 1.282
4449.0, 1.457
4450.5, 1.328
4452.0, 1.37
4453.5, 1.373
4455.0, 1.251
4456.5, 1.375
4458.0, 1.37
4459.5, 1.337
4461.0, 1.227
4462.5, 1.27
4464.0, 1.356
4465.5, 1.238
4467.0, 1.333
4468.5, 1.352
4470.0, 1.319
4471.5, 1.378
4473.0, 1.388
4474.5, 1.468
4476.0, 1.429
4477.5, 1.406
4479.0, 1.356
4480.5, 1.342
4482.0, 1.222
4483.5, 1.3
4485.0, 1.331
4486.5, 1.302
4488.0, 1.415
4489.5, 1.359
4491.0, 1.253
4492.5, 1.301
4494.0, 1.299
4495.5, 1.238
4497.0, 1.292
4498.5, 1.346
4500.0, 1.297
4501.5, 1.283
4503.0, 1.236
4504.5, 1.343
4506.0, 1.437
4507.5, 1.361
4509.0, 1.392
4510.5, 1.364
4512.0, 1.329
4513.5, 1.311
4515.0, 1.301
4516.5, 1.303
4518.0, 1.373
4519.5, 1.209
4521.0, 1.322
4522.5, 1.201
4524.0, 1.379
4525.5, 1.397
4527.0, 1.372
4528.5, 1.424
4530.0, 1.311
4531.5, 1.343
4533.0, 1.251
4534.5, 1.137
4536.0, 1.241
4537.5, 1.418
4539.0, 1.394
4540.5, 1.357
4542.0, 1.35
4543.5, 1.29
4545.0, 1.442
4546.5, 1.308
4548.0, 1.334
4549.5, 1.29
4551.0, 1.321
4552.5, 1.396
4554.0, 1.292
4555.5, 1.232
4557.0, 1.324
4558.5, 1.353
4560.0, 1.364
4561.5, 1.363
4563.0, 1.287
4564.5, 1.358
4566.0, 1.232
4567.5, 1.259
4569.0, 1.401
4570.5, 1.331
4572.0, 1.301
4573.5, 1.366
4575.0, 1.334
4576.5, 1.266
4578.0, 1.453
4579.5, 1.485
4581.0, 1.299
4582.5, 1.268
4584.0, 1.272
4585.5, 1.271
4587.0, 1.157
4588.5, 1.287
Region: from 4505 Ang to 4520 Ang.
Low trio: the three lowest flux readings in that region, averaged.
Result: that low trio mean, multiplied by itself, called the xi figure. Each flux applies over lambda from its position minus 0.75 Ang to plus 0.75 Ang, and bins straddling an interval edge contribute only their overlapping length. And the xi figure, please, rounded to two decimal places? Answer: 1.62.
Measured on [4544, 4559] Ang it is 1.62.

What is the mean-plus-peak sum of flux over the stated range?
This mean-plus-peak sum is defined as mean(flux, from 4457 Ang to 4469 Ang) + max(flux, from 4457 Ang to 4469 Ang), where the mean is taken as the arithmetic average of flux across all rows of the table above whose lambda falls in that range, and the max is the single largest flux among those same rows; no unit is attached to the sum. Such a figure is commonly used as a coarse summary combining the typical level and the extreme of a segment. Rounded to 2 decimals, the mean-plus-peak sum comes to 2.68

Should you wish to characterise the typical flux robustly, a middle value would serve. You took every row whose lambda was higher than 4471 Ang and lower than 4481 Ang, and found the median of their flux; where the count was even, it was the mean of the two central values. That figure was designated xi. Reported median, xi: 1.39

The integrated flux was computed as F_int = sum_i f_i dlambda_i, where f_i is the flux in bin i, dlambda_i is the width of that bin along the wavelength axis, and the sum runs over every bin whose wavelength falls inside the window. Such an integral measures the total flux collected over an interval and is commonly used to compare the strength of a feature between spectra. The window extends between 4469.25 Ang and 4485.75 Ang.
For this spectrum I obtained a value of 22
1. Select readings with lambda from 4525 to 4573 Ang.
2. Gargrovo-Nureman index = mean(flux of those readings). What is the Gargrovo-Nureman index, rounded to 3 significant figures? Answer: 1.33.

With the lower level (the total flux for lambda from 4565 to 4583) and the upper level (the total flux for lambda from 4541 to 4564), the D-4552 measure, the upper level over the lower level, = 1.2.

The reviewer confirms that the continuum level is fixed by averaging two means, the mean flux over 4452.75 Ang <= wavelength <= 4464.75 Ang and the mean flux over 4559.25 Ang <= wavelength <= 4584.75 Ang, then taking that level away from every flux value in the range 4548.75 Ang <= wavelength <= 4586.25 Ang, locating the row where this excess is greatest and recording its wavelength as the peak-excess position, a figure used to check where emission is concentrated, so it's 4579.5 Ang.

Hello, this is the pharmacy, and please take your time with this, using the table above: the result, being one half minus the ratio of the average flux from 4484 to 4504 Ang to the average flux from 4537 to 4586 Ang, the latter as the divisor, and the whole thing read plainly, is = -0.478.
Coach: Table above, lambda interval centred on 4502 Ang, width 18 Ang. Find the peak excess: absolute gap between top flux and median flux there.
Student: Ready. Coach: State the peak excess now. 0.116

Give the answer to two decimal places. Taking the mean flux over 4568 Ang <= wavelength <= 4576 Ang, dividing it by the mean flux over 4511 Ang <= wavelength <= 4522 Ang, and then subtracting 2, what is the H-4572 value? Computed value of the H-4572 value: -0.97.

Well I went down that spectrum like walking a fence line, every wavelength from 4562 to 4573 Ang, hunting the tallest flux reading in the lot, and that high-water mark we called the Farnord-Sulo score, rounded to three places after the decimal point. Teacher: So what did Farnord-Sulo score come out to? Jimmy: 1.401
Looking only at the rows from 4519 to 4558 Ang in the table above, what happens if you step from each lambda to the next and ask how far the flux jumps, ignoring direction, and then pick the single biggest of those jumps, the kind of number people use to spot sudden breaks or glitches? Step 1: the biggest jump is 0.178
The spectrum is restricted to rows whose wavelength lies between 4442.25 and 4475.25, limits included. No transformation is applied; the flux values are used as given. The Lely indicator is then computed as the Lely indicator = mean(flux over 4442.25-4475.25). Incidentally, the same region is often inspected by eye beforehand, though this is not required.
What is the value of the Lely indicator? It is 1.34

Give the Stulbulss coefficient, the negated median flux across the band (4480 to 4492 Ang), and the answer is -1.32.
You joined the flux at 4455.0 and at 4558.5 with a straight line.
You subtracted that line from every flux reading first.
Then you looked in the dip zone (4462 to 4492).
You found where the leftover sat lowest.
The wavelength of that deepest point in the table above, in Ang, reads 4482.0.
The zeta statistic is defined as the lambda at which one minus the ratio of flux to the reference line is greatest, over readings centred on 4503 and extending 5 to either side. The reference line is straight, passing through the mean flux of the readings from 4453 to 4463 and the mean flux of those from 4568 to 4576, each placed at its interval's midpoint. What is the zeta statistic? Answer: 4503.0 Ang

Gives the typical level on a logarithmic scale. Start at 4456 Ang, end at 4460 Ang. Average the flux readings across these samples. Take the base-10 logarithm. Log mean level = 0.134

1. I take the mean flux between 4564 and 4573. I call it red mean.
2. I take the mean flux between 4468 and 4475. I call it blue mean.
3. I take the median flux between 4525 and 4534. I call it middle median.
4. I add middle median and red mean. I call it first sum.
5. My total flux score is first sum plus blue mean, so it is 4.05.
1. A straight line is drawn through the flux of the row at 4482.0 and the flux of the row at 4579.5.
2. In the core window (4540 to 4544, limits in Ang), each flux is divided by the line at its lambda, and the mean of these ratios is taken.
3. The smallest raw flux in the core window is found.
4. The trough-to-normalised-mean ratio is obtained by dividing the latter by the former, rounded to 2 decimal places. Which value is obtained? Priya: 1.34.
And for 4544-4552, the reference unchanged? 1.35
